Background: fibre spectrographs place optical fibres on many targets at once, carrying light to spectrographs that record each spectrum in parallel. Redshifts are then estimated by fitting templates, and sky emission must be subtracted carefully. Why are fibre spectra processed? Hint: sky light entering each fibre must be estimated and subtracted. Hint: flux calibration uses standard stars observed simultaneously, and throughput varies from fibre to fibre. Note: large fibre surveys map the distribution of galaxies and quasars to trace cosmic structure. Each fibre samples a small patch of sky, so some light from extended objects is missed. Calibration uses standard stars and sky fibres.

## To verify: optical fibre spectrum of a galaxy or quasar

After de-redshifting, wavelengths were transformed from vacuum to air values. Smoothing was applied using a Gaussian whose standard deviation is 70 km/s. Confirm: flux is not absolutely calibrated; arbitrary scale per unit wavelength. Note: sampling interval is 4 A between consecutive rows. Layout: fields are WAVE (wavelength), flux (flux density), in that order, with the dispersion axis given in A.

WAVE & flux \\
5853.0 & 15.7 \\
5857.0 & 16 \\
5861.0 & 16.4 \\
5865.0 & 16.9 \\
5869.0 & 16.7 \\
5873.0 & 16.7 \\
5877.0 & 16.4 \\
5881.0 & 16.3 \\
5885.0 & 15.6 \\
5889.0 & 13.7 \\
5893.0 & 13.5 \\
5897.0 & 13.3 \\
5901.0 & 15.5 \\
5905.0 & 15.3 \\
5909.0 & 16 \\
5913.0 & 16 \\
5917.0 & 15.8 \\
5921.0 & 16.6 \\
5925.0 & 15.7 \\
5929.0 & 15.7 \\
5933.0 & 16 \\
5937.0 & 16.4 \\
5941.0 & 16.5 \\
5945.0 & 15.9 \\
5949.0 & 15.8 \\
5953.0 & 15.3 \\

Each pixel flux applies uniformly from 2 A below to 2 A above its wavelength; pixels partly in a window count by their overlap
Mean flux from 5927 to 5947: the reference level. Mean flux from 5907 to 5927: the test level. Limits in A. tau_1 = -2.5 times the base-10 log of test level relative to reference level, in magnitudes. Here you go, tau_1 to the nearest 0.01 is 0.01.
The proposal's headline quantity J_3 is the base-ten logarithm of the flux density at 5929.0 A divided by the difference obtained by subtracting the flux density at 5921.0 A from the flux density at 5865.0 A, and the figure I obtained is 1.7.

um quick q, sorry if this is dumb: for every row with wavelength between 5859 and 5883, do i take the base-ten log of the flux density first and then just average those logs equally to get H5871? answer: 1.22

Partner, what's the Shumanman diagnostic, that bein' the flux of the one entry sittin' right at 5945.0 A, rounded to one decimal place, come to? 15.9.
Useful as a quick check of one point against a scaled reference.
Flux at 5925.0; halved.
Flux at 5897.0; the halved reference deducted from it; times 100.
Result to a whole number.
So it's 545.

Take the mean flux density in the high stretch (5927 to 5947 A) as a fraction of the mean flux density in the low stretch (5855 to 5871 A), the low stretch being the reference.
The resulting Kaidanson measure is 0.98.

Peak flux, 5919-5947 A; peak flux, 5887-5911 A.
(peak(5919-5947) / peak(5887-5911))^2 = 1.08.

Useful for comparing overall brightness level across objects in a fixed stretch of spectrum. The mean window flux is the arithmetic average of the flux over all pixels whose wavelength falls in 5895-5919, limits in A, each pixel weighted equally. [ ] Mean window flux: 15.3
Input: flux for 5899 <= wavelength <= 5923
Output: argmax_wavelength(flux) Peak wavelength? 5921.0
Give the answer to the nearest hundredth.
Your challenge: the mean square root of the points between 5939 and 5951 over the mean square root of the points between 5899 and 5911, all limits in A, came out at 1.01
